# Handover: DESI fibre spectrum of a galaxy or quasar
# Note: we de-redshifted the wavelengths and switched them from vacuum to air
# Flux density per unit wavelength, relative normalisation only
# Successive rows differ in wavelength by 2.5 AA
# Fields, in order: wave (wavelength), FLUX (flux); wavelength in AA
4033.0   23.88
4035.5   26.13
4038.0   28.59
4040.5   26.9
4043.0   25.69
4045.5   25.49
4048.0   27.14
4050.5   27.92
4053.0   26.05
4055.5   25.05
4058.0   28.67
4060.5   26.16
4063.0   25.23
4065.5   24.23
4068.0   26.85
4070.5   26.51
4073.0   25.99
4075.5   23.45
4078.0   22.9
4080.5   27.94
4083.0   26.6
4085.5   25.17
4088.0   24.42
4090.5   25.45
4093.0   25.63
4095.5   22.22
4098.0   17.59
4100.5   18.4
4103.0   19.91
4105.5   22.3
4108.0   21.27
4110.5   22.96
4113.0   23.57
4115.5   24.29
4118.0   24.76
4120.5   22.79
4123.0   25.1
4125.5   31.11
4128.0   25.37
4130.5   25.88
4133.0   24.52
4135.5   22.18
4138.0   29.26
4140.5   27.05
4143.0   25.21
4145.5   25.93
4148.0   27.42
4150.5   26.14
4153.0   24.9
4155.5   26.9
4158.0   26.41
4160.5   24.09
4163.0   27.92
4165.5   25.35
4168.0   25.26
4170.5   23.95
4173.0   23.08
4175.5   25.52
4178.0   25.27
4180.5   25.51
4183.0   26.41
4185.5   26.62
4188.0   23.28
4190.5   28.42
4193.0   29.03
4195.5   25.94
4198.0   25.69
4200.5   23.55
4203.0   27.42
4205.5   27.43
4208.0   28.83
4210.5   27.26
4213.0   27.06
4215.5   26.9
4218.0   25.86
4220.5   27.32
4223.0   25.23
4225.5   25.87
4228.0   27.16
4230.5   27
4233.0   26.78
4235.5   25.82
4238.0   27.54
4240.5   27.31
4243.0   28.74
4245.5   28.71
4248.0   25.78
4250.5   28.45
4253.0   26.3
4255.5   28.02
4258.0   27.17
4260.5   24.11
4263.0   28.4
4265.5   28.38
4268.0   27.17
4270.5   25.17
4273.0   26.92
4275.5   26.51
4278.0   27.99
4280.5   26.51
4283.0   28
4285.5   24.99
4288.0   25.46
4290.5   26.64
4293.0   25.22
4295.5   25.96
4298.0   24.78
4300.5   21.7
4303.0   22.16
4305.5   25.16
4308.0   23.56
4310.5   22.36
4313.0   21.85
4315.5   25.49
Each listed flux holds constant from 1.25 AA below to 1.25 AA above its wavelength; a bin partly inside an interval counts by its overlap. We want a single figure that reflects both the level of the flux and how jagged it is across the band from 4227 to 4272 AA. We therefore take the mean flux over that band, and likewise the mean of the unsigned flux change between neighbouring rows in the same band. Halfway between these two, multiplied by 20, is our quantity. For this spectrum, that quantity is 286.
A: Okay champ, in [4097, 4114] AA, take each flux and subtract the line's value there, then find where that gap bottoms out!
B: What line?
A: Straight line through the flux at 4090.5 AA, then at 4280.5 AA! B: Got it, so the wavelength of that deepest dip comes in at 4098.0 AA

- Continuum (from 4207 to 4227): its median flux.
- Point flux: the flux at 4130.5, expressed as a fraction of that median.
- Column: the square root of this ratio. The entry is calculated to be 0.98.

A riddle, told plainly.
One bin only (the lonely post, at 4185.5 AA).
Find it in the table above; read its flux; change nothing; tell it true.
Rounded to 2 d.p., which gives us 26.62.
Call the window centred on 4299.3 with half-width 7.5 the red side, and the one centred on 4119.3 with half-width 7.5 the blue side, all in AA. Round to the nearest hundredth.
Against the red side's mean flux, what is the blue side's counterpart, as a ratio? 1.05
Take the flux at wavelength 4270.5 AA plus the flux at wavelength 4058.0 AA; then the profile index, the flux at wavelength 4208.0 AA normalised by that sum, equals 0.535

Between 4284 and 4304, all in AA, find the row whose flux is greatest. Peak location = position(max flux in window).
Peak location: 4290.5 AA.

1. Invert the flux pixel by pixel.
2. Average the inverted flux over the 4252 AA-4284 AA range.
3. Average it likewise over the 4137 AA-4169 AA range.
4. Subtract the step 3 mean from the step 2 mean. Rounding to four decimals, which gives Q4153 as -0.0010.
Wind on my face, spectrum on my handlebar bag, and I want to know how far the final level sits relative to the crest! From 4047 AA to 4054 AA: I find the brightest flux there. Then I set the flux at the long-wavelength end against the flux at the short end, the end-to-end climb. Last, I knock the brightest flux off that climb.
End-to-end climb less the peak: -29.0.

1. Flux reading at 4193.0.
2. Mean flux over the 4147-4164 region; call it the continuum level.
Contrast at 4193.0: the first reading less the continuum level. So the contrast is 3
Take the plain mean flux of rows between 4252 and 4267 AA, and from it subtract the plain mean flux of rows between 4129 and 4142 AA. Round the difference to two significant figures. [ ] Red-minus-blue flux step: 1.3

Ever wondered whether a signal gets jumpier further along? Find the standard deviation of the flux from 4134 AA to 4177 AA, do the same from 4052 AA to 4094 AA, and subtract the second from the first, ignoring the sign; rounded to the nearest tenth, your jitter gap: 0.3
